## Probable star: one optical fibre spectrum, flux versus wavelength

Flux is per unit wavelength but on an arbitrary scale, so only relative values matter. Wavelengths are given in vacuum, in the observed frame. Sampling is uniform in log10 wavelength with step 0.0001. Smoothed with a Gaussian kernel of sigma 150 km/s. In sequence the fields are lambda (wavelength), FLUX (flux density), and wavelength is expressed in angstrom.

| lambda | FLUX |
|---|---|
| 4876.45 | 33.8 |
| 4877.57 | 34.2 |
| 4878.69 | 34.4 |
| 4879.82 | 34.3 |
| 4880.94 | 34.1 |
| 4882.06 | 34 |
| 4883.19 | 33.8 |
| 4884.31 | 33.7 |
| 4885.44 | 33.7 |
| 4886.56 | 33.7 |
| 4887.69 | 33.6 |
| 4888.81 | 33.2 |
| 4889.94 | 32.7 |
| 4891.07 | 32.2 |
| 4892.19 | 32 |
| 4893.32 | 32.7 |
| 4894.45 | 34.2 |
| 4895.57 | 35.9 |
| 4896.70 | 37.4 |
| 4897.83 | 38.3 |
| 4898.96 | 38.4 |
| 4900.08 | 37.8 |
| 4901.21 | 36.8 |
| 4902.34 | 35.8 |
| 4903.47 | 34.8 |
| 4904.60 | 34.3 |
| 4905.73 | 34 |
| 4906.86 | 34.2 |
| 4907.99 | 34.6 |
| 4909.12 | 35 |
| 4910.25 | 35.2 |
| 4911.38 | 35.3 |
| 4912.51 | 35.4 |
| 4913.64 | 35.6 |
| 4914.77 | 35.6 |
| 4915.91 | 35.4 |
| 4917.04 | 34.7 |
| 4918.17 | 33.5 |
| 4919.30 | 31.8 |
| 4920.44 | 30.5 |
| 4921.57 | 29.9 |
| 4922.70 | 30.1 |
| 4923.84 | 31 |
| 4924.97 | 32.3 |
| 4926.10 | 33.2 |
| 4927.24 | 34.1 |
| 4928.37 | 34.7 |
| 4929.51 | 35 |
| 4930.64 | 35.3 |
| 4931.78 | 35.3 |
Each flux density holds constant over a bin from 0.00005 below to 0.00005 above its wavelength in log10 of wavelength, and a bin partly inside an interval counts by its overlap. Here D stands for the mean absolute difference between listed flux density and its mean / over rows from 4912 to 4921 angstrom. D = 1.6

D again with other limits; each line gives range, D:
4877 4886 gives 0.2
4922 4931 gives 1.6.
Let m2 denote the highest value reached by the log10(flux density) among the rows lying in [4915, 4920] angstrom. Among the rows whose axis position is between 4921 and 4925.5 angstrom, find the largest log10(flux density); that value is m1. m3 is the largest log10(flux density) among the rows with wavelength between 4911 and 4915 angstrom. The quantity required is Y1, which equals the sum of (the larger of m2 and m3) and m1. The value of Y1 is 3.06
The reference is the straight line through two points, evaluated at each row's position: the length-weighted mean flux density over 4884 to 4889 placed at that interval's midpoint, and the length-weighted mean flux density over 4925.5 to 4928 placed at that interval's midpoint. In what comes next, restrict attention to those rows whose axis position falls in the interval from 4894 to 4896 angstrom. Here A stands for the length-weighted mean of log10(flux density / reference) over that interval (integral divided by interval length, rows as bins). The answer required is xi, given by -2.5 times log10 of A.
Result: 4.4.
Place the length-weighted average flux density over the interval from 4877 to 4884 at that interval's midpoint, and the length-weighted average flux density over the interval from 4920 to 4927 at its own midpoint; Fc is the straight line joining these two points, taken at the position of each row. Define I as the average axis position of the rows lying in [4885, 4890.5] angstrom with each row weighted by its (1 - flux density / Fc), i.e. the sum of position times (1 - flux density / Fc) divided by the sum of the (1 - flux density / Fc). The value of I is 4889.0 angstrom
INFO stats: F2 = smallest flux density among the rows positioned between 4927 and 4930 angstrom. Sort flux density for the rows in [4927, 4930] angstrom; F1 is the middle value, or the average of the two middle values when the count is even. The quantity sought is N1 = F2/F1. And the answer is 0.983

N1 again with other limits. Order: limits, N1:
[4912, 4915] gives 0.994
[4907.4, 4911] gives 0.989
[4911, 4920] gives 0.900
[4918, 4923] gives 0.980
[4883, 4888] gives 0.997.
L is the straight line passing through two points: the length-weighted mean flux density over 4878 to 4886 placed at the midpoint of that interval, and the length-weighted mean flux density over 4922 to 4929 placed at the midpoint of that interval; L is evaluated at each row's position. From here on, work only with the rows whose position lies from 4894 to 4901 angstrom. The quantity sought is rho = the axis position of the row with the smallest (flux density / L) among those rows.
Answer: 4894.45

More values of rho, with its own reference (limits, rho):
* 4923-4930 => 4923.84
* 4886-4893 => 4892.19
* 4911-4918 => 4917.04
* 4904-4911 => 4905.73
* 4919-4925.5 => 4921.57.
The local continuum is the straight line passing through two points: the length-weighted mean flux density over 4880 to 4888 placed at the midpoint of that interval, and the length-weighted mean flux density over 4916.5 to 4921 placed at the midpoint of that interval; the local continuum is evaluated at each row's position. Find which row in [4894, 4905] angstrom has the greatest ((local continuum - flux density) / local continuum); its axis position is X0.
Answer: 4894.45 angstrom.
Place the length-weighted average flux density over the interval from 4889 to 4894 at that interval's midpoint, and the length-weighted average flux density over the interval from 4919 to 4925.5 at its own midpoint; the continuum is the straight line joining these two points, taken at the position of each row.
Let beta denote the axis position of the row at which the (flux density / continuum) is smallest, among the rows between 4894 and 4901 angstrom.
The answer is 4894.45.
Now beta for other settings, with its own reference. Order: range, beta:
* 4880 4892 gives 4891.07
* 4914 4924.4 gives 4921.57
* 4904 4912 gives 4905.73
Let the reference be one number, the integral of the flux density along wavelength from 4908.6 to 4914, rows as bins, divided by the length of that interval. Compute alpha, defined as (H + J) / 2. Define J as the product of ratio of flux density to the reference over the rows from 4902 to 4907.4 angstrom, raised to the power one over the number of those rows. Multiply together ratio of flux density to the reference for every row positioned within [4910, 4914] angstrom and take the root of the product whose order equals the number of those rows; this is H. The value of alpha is 0.99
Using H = 1.00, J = 0.98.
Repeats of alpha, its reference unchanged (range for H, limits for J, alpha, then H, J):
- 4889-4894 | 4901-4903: 0.97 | 0.92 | 1.03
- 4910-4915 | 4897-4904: 1.02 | 1.00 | 1.05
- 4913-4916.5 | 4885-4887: 0.98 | 1.01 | 0.95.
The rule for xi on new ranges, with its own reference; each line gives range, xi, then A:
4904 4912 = 4.8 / 0.012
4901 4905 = 4.2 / 0.021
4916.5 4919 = 7.1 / 0.001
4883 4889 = 8.7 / 0.000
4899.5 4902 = 3.4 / 0.043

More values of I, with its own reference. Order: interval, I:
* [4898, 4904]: 4900.7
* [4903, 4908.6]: 4905.8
